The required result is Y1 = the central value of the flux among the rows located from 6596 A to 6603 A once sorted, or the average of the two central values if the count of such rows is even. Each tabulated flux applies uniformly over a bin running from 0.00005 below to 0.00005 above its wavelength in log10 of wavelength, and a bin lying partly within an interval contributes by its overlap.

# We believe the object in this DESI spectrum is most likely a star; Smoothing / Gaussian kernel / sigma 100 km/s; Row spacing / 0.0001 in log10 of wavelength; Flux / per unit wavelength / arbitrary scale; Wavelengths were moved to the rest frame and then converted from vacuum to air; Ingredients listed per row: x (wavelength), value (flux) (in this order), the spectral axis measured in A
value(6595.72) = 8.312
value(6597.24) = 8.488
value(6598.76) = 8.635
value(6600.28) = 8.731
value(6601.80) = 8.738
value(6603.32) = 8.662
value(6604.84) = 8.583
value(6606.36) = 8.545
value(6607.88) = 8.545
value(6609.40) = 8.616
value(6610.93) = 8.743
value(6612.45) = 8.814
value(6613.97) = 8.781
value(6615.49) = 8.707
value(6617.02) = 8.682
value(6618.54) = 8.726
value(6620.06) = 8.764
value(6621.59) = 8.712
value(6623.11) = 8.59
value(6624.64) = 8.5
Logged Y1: 8.68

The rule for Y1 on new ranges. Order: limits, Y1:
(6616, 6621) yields 8.73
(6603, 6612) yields 8.60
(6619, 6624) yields 8.71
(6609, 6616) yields 8.74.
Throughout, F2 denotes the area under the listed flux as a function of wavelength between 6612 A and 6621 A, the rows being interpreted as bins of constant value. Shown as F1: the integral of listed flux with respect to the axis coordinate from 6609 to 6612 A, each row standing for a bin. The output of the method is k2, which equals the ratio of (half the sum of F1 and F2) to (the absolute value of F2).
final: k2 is 0.7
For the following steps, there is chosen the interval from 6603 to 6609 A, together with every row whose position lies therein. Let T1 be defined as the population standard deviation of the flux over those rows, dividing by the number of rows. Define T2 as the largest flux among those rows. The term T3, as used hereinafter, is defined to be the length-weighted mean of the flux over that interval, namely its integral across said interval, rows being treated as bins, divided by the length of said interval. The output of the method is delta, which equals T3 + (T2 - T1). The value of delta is 17.2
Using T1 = 0.048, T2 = 8.662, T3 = 8.59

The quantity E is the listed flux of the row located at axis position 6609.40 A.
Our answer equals 8.616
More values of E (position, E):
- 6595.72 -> 8.312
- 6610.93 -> 8.743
